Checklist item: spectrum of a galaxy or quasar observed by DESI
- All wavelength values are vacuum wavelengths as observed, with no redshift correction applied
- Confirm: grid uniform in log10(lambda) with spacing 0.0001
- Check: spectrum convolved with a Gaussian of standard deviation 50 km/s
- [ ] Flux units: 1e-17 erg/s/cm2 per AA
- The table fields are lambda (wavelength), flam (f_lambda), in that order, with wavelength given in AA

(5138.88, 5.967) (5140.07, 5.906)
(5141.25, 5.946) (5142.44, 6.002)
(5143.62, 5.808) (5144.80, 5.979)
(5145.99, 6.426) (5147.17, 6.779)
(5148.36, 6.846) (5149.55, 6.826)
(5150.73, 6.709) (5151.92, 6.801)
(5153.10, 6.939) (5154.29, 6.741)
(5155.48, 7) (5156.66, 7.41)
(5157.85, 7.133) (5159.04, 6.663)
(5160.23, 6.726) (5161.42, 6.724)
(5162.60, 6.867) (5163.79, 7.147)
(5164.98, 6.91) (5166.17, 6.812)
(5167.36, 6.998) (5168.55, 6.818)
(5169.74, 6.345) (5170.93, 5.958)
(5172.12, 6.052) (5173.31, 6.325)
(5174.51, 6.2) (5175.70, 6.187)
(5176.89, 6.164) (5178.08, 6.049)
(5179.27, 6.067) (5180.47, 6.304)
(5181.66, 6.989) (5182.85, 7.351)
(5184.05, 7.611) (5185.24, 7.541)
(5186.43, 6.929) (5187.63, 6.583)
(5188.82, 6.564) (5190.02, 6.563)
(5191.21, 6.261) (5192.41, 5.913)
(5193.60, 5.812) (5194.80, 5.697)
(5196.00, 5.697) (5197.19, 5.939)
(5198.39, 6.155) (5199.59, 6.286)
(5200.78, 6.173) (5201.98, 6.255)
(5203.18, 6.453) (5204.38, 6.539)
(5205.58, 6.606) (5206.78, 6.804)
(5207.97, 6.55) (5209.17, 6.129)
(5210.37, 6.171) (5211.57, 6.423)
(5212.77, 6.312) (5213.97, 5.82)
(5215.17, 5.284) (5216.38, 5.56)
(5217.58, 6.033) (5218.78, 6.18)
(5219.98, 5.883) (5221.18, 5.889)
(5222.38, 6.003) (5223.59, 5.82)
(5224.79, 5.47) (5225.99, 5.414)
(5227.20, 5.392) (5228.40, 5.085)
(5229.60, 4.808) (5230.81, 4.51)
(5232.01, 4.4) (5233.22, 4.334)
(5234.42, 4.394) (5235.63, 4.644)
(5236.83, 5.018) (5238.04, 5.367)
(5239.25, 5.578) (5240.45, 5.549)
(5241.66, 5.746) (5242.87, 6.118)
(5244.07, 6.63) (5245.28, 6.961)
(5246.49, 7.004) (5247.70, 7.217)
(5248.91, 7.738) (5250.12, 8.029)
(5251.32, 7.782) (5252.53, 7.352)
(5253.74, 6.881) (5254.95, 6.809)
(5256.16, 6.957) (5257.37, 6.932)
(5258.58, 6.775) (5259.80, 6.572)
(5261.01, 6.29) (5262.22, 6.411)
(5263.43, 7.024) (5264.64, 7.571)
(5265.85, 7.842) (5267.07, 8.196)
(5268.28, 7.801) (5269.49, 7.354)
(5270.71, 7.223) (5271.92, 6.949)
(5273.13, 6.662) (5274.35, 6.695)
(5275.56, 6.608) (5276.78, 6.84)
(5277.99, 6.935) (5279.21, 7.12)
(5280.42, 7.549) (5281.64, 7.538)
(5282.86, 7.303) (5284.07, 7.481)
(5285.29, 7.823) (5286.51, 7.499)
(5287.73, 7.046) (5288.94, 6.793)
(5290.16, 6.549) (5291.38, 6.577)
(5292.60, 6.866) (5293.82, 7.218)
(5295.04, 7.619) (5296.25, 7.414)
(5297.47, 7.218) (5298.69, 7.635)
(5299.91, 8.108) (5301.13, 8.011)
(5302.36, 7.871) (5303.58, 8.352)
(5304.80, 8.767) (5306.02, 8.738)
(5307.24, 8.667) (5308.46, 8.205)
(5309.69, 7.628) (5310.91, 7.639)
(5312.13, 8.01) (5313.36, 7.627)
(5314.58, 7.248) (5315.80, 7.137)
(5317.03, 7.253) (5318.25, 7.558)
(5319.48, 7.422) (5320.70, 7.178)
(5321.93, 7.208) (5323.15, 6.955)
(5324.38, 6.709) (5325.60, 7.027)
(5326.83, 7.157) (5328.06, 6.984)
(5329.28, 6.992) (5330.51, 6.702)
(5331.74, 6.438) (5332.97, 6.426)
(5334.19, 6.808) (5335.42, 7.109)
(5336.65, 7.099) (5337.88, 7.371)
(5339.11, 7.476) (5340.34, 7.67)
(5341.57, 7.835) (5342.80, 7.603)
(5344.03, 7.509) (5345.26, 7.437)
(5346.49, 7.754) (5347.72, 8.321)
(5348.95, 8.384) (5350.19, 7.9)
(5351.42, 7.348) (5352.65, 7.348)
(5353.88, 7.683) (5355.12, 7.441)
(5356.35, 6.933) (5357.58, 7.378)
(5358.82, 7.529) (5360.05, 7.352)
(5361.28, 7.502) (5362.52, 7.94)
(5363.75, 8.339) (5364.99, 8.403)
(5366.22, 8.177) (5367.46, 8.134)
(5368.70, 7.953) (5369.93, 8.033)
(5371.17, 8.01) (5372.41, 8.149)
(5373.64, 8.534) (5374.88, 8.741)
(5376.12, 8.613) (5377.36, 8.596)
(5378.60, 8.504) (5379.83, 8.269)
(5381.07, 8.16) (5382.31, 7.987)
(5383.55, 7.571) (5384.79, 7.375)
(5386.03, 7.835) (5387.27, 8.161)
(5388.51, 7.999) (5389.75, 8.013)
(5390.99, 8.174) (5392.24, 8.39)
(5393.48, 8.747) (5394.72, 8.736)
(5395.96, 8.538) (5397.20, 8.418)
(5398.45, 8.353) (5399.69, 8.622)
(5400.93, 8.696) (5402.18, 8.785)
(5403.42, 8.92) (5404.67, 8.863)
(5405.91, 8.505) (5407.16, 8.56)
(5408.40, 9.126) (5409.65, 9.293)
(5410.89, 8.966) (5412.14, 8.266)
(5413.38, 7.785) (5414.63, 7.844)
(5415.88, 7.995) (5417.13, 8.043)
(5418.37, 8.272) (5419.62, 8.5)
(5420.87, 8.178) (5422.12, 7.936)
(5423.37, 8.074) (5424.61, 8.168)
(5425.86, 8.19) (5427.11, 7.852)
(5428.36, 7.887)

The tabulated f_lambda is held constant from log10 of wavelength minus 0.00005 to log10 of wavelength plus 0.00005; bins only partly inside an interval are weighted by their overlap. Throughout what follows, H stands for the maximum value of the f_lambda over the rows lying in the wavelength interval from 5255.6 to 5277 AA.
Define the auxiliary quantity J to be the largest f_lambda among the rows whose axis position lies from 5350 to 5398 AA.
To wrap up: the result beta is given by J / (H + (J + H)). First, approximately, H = 8.196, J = 8.747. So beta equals 0.348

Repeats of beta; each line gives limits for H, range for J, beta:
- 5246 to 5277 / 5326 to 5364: 0.338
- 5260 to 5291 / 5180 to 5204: 0.317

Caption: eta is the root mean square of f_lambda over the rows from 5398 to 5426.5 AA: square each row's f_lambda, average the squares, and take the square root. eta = 8.4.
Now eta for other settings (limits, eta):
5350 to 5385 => 7.9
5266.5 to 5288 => 7.3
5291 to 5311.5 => 7.8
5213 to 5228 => 5.7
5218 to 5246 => 5.5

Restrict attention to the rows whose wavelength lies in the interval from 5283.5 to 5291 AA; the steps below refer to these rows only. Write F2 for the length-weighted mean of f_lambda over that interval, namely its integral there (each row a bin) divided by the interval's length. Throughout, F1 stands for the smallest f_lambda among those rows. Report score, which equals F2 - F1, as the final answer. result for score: 0.62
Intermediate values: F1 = 6.549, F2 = 7.2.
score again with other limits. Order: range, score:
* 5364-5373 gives 0.17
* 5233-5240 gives 0.60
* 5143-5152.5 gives 0.71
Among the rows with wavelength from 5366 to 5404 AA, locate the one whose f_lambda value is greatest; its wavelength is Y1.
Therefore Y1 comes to 5403.42 AA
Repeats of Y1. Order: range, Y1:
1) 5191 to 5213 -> 5206.78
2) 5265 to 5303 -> 5267.07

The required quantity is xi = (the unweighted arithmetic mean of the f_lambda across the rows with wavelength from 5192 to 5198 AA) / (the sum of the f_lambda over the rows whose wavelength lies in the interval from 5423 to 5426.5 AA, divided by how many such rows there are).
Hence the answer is 0.71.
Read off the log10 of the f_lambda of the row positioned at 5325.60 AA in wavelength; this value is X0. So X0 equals 0.85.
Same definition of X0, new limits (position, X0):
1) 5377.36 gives 0.93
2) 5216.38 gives 0.75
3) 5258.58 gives 0.83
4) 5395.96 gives 0.93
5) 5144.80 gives 0.78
